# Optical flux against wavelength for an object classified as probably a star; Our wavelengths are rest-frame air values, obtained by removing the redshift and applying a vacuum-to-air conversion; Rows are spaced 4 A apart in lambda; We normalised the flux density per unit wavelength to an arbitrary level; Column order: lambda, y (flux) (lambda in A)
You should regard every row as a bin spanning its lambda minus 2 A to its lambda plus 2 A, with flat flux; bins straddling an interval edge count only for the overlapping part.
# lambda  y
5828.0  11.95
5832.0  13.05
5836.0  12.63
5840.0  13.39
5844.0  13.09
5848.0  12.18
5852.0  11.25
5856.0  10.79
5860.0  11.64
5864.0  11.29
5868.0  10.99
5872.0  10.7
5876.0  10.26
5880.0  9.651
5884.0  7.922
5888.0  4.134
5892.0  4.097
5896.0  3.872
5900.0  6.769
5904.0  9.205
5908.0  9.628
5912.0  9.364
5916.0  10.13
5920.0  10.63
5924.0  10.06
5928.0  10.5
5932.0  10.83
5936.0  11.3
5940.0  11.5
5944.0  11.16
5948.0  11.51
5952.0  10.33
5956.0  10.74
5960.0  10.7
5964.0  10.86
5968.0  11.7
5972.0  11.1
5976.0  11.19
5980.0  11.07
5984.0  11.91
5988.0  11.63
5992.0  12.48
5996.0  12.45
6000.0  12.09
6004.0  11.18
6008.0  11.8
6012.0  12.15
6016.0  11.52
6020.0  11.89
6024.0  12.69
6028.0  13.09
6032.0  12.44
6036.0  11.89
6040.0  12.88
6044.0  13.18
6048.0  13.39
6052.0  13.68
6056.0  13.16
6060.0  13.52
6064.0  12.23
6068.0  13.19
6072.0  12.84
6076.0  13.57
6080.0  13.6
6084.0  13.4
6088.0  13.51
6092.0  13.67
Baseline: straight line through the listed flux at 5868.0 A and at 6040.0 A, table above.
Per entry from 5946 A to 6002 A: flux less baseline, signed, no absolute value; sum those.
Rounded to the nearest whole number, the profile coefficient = -10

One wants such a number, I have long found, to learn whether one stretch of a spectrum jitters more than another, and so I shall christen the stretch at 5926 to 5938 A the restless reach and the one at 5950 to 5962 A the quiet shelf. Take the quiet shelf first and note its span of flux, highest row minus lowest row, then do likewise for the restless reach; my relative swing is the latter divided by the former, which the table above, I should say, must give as 2.0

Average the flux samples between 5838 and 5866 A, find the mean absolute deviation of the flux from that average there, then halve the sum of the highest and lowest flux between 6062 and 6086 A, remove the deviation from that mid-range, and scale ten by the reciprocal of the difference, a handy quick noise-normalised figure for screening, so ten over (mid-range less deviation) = 0.83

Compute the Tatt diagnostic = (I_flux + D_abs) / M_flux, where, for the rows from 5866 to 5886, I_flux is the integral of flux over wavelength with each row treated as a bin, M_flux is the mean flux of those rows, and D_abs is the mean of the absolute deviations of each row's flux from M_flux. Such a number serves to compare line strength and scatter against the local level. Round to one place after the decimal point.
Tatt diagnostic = 20.1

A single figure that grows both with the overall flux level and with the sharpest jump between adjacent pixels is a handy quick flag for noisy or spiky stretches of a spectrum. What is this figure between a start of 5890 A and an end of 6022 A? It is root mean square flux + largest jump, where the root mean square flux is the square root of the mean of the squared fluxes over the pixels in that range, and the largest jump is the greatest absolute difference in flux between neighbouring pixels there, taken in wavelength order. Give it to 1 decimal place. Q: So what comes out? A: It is 13.6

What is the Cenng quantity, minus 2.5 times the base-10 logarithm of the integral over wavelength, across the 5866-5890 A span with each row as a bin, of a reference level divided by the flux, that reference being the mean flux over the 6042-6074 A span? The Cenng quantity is -4.00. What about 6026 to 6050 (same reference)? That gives -3.48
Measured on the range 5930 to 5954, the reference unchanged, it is -3.64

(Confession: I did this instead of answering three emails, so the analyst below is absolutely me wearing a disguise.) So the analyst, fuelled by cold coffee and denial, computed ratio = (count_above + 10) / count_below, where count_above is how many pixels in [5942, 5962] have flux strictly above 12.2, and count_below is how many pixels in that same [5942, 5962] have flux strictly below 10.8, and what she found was 3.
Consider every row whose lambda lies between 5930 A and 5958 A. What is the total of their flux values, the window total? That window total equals 77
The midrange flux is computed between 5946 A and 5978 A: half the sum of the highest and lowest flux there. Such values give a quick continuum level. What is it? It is 11.0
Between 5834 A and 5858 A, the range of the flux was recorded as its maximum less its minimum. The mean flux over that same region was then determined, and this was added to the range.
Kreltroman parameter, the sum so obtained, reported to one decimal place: 14.8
